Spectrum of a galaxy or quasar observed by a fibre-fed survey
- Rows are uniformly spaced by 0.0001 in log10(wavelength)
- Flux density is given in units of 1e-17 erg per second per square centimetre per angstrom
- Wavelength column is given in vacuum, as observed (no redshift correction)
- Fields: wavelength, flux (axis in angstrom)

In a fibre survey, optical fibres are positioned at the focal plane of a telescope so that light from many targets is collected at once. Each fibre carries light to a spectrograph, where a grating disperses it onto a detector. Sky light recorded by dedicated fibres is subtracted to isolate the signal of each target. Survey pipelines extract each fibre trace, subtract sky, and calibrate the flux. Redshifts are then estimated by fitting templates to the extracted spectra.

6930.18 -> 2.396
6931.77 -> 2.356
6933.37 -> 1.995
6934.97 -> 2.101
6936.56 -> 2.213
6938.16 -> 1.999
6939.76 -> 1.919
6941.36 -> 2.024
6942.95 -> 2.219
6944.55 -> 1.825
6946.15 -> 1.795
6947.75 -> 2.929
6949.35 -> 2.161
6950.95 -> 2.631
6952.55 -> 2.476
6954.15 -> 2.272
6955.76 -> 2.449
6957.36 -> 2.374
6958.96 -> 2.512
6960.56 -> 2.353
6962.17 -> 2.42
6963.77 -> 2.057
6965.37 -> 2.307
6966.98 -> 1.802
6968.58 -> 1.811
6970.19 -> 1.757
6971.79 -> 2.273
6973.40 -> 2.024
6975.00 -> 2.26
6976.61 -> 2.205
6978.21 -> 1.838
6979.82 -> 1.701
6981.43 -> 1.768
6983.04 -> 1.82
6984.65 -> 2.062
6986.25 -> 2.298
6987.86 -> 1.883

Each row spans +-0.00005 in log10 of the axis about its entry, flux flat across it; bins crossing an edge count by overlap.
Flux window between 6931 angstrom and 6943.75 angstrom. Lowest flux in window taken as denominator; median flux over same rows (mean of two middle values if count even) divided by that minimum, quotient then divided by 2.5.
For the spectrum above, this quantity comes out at 0.430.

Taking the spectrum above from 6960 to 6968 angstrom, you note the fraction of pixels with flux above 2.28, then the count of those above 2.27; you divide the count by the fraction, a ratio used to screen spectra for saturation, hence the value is 5.0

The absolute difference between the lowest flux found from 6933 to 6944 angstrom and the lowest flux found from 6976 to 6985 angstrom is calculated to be 0.22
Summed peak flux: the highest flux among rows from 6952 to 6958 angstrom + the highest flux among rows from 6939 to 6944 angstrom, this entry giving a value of 4.7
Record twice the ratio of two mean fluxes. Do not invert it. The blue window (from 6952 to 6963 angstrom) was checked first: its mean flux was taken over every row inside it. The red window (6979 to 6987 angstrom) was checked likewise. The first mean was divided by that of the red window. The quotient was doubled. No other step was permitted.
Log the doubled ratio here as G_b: 2.50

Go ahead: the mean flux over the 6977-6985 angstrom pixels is 1.84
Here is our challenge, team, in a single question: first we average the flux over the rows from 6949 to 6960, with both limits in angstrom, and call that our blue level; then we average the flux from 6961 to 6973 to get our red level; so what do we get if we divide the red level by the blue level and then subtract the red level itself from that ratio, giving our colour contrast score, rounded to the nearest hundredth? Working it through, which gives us -1.21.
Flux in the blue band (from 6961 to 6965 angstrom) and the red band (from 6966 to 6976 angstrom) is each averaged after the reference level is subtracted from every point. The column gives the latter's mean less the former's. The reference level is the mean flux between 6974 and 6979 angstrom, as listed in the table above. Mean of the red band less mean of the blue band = -0.3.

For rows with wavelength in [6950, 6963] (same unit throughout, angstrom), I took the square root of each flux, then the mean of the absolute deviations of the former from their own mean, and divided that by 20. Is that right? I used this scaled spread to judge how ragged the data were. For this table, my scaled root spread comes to 0.0013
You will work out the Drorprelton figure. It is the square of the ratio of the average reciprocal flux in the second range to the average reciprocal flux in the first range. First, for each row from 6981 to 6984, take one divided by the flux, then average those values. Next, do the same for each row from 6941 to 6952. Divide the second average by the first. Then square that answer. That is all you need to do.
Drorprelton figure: 0.69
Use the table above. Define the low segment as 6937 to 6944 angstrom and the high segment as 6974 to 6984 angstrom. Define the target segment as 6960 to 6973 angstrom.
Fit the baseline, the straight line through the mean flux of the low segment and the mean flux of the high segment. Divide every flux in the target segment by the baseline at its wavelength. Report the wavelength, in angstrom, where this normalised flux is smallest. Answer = 6970.19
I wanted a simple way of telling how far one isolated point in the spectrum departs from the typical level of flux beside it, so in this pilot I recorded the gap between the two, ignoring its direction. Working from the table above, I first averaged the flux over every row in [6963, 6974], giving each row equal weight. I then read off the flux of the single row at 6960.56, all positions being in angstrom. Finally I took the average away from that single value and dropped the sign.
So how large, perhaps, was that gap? 0.35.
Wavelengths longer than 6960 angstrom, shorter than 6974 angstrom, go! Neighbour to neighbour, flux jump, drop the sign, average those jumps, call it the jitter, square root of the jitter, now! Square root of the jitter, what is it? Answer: 0.502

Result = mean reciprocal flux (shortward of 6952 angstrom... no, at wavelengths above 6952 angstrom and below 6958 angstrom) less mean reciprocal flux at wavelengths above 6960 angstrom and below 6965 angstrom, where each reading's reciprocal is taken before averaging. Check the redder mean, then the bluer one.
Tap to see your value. -0.02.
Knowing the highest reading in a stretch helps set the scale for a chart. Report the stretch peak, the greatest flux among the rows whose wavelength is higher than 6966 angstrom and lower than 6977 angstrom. 2.273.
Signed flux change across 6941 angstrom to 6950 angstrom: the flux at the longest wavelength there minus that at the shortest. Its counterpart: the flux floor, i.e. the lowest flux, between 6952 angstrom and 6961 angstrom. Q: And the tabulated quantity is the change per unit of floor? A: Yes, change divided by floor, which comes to 0.060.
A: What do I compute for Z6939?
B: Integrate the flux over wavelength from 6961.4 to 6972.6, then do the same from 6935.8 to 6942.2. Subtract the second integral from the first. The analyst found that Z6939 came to 10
